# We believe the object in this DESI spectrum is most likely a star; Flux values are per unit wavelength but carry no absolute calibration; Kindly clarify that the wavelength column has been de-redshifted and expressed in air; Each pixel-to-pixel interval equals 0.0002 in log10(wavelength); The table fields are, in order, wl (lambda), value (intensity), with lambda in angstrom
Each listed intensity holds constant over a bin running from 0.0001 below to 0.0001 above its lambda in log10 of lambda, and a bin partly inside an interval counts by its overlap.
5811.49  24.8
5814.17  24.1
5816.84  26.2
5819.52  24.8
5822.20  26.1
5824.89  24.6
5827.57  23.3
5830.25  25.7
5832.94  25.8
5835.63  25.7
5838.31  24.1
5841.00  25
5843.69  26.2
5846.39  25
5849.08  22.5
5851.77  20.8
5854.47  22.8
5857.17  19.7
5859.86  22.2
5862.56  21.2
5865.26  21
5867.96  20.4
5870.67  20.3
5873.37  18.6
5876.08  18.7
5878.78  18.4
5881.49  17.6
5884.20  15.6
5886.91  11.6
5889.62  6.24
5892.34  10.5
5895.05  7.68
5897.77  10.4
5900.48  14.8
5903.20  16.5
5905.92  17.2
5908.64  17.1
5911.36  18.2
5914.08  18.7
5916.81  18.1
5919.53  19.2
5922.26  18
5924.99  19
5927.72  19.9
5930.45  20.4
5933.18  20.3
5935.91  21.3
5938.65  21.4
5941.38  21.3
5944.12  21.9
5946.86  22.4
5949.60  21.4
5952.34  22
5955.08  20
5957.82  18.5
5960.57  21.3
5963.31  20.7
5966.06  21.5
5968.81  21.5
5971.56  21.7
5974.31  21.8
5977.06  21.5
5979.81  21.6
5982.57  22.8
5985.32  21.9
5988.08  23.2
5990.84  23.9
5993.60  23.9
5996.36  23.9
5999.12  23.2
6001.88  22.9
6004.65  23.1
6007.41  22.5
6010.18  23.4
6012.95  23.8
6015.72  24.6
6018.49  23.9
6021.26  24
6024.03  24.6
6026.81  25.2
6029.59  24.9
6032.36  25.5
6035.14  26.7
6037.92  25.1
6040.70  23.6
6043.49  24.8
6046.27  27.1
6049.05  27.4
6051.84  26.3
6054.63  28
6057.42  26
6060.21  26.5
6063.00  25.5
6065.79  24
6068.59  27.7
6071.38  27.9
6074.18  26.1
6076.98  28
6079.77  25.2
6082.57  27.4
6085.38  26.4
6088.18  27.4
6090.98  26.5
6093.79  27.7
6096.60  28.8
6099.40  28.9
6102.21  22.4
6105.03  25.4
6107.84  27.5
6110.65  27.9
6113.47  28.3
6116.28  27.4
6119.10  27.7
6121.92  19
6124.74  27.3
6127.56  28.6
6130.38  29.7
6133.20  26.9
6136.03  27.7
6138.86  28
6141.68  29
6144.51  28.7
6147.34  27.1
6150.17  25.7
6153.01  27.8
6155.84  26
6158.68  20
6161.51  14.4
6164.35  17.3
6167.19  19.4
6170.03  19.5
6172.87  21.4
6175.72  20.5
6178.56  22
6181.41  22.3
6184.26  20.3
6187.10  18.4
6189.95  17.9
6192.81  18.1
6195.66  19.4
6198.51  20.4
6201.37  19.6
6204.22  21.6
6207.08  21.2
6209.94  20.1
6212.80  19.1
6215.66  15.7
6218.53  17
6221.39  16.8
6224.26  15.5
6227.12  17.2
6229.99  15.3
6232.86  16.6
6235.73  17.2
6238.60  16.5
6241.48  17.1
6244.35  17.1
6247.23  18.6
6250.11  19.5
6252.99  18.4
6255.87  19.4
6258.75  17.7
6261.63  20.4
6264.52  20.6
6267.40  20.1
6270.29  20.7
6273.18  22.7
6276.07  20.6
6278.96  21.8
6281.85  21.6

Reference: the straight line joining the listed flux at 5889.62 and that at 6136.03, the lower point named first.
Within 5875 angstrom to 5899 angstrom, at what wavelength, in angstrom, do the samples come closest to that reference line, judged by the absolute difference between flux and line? 5889.62 angstrom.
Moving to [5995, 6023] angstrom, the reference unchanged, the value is 6007.41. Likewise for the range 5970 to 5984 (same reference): 5979.81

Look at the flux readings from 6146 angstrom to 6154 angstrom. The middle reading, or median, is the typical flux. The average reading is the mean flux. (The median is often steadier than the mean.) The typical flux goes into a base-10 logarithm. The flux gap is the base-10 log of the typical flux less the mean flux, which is -25.4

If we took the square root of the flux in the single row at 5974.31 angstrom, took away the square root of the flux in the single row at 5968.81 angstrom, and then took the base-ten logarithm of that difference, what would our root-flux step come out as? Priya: -1.49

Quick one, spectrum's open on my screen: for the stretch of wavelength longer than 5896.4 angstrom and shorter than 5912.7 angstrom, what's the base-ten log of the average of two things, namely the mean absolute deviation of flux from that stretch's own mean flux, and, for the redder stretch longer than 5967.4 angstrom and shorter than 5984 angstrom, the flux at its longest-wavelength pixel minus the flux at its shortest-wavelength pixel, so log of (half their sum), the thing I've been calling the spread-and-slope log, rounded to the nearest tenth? 0.2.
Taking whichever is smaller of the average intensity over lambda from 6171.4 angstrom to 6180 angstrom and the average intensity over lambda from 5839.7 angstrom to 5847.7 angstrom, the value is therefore 21.3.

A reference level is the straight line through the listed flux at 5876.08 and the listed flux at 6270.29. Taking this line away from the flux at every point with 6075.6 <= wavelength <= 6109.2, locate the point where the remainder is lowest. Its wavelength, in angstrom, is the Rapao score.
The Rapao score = 6102.21 angstrom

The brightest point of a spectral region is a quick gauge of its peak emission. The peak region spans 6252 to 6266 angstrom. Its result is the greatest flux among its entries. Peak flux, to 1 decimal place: 20.6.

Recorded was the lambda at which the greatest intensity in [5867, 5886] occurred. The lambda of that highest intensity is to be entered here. 5867.96 angstrom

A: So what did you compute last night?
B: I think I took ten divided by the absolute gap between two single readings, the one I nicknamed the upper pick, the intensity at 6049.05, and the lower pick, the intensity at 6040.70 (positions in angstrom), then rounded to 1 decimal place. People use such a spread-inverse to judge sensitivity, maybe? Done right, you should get 2.6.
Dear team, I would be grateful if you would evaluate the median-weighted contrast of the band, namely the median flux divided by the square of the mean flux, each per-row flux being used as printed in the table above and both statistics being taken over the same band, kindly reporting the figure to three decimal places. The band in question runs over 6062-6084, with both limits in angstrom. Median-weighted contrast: 0.038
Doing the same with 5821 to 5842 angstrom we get 0.040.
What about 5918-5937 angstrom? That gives 0.051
